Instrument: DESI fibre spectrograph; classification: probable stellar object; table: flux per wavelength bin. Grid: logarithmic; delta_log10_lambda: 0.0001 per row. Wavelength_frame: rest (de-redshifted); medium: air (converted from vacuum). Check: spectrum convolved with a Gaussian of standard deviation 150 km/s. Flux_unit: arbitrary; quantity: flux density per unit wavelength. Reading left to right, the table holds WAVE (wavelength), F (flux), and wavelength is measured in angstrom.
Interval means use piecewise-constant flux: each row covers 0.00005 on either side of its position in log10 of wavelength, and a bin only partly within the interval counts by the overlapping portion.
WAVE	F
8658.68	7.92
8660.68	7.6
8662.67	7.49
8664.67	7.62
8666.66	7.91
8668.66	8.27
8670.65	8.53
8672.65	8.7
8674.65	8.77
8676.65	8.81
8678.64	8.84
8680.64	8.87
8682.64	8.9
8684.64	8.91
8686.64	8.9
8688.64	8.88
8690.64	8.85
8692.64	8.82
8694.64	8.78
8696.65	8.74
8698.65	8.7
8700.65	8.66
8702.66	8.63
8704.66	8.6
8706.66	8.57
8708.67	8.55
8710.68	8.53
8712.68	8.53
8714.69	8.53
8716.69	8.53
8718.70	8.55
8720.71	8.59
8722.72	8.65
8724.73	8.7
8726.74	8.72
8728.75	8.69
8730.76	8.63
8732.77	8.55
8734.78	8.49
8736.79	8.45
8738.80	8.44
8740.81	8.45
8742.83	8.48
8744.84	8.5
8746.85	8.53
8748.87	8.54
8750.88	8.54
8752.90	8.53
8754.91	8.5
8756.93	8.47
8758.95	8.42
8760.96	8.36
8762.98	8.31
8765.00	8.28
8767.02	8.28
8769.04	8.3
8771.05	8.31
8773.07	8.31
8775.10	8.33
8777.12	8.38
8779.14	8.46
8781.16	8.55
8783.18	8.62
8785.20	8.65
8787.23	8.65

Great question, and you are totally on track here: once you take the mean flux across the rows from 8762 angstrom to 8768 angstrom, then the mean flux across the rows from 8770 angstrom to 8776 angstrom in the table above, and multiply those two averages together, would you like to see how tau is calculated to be 68.9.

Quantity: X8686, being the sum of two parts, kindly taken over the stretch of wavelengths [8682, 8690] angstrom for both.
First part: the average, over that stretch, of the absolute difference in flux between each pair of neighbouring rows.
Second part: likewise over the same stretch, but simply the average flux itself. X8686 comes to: 8.91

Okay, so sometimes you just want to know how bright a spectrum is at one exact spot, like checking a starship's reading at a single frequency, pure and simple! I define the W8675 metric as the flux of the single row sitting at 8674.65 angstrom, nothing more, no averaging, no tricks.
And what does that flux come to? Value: 8.77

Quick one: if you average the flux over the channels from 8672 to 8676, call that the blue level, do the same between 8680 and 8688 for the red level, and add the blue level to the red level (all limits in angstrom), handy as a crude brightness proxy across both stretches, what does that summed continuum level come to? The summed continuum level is 17.6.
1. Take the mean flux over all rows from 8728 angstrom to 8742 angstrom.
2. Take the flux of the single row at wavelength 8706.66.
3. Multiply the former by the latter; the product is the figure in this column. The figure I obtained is 73.1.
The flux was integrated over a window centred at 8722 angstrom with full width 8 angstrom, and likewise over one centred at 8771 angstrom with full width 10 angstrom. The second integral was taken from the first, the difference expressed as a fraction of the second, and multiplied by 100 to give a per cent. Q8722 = -17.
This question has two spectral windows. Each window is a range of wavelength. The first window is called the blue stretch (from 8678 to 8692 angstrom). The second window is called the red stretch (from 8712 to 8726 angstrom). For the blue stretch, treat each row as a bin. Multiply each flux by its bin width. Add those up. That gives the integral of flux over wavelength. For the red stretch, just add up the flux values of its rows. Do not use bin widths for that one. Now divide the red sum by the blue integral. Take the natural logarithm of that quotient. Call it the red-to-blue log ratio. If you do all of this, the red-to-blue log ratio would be -0.727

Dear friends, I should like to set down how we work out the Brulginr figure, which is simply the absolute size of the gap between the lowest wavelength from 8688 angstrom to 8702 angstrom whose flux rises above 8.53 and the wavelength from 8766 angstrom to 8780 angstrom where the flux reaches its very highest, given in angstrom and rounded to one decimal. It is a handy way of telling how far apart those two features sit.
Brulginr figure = 90.5 angstrom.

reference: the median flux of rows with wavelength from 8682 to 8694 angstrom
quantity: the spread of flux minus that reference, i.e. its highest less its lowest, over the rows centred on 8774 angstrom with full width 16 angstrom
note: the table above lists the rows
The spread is 0.27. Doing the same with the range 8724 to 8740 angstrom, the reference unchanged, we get 0.28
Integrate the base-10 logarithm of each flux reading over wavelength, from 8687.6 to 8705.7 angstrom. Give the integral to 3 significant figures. 17.0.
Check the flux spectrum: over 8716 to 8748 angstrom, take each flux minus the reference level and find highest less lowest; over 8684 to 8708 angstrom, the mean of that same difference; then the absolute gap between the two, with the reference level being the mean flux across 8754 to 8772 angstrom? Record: 0.11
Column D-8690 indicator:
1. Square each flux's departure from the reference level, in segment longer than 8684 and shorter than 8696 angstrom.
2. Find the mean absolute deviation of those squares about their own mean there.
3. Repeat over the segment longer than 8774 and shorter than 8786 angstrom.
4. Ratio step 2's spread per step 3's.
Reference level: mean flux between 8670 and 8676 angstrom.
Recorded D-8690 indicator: 0.4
